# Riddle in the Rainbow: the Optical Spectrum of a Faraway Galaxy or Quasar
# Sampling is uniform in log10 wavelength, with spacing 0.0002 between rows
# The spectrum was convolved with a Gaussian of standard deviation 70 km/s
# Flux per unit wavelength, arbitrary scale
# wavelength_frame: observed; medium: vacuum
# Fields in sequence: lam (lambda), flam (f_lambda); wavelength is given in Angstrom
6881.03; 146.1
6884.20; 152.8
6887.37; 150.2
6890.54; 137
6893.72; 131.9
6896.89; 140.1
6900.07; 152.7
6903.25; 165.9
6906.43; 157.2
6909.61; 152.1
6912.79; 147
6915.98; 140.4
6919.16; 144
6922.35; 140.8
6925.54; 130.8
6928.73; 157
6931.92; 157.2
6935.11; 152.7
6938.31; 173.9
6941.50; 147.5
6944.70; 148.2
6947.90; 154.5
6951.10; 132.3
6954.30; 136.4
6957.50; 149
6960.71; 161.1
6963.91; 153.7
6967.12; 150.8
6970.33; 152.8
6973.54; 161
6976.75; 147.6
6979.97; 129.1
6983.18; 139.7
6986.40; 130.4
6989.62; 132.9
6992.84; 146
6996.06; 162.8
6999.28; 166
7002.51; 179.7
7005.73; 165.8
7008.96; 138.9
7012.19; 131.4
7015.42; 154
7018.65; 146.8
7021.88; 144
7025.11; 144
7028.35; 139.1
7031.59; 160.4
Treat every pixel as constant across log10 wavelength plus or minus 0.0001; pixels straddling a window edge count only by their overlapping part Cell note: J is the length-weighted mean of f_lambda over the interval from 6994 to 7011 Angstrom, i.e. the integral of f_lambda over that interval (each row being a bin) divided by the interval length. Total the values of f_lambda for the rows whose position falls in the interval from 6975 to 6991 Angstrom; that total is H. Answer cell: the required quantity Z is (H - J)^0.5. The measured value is 22.8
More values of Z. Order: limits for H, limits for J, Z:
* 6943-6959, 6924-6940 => 23.8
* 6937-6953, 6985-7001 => 24.7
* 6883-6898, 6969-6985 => 23.8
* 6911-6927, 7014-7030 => 23.6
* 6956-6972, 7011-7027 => 25.0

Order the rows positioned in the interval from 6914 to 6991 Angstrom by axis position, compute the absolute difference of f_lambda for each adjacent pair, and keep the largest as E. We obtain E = 26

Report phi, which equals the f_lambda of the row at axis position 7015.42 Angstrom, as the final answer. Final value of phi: 154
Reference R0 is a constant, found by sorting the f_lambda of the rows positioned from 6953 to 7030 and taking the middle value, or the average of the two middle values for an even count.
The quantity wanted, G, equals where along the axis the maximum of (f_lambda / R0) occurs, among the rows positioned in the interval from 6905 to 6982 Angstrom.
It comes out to 6938.31 Angstrom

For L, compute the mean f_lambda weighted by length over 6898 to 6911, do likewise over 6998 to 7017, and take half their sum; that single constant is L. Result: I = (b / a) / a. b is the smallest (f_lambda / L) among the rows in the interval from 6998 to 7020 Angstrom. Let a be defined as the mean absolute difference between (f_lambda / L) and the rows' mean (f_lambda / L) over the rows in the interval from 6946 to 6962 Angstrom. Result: 211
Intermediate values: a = 0.063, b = 0.842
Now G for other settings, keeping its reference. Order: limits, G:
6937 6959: 6938.31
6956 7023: 7002.51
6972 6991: 6973.54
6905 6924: 6906.43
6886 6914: 6903.25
